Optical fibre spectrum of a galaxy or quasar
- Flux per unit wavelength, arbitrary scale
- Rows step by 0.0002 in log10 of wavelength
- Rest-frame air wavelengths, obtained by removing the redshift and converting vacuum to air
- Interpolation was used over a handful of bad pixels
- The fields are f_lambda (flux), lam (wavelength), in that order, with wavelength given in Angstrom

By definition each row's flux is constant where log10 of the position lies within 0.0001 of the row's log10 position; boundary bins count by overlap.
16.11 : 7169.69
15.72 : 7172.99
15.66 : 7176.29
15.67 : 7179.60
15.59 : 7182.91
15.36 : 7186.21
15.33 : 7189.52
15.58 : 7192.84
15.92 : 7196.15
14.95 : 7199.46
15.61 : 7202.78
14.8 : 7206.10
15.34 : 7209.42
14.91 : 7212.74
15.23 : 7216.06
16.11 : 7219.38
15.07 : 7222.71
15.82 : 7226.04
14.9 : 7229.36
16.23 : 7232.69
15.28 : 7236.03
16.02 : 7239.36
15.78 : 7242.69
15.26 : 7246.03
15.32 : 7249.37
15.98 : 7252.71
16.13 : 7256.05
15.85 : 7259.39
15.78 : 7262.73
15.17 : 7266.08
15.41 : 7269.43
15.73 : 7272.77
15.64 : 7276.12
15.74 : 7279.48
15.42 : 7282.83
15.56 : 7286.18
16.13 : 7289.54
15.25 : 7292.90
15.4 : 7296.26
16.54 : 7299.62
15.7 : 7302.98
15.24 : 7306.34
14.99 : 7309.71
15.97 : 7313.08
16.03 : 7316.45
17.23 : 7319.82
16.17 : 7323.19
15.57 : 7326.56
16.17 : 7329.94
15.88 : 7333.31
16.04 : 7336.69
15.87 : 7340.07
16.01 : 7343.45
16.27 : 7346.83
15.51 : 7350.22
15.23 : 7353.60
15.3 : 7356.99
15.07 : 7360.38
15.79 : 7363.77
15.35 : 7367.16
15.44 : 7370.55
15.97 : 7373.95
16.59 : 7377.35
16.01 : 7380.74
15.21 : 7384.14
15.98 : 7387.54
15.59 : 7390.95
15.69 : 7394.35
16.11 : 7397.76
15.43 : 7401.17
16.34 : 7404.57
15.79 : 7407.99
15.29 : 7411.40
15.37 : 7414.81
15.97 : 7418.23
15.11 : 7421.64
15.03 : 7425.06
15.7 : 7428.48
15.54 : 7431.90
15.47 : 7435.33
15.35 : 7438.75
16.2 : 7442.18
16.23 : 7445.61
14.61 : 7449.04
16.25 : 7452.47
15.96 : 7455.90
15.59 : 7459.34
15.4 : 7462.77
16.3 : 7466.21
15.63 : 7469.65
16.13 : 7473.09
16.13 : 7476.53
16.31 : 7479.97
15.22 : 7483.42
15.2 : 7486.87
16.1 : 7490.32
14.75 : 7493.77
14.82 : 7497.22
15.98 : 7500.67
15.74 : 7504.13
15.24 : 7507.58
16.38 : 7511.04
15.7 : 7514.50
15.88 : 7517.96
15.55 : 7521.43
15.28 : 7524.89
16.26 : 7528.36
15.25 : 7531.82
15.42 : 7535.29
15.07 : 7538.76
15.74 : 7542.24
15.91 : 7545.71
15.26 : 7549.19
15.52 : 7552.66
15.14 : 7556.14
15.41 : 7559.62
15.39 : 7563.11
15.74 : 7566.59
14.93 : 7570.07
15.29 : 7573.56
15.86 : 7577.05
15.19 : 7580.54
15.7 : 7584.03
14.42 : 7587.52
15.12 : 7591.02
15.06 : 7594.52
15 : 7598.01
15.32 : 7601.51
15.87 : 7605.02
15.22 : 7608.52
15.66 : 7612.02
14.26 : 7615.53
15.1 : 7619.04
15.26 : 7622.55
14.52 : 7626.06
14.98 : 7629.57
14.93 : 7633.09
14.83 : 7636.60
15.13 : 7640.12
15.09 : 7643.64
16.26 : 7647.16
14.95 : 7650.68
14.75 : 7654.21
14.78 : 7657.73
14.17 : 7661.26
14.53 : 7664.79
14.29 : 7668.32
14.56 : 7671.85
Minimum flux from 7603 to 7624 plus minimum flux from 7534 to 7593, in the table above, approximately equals 28.68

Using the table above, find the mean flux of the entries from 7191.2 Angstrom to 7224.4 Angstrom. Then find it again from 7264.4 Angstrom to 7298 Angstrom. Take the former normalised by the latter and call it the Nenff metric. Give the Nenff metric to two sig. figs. 0.99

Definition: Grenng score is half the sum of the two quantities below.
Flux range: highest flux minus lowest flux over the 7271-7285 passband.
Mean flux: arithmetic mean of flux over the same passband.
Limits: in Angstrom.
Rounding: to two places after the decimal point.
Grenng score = 7.98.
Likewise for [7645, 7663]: 8.54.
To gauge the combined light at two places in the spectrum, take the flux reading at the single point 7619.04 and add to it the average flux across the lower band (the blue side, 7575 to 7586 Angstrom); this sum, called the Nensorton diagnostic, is 30.7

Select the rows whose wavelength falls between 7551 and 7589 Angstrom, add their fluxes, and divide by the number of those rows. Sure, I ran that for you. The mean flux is 15.3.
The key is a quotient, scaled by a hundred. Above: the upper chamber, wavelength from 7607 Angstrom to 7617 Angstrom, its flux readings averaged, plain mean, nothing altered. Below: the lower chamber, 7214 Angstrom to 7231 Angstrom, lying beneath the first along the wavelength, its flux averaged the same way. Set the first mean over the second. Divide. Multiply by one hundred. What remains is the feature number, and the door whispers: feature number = 98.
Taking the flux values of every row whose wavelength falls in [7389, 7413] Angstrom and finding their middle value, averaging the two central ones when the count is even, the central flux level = 15.7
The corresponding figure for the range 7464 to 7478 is 16.1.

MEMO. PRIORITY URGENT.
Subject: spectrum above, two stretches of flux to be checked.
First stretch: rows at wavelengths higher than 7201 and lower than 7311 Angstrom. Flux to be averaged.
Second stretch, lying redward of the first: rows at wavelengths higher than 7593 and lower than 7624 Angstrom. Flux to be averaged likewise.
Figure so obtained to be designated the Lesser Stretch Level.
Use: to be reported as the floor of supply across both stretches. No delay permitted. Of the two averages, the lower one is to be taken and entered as 15.2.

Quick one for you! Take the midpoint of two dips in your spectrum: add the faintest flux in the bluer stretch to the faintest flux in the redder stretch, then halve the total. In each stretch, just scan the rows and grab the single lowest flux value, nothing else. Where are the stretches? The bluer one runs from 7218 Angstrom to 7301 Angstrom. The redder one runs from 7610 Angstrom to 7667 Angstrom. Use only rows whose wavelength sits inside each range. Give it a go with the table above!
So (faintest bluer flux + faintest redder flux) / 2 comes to 14.5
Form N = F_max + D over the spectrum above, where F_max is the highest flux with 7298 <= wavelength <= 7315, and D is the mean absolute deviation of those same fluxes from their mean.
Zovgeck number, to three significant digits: 17.0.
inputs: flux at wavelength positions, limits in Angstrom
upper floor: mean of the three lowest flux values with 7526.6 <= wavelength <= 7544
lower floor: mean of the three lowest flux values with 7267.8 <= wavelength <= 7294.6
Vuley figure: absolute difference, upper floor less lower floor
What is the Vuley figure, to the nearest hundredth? 0.11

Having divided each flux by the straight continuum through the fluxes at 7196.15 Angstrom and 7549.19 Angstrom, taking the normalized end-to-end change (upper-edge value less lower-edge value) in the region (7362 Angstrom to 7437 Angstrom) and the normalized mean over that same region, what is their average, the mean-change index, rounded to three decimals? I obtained 0.498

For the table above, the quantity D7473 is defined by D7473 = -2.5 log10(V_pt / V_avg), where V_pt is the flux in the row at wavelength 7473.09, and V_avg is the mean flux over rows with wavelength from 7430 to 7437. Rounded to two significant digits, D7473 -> -0.043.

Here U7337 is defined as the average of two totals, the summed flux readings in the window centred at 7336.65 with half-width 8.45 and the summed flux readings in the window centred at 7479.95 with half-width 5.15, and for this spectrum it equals 64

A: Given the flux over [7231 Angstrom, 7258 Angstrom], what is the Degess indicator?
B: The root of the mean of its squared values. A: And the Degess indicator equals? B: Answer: 15.8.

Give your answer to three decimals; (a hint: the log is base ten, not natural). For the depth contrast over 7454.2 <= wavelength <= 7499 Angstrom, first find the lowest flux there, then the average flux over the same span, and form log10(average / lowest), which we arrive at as 0.026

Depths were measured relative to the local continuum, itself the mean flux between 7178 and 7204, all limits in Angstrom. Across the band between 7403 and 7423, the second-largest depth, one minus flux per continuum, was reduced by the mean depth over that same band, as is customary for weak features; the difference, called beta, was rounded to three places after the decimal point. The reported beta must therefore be 0.023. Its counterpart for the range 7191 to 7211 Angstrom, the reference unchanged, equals 0.027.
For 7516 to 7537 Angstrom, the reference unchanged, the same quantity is 0.021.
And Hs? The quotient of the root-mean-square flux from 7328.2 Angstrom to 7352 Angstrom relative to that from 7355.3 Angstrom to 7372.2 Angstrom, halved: 0.5187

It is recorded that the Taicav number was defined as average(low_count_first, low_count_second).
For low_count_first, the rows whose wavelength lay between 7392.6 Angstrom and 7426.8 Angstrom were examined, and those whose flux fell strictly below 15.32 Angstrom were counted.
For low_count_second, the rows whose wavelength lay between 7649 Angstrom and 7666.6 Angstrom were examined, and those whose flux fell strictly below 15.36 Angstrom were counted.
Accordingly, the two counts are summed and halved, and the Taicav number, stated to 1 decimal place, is 4.0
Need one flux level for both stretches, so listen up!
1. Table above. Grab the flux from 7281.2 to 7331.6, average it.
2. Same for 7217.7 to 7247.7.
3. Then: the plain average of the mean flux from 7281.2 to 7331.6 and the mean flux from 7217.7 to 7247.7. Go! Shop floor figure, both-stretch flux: 15.7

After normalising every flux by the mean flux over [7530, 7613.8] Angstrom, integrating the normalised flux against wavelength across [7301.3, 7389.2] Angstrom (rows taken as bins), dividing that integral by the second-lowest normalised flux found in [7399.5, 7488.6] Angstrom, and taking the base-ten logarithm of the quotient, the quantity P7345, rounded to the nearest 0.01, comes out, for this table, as 1.97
